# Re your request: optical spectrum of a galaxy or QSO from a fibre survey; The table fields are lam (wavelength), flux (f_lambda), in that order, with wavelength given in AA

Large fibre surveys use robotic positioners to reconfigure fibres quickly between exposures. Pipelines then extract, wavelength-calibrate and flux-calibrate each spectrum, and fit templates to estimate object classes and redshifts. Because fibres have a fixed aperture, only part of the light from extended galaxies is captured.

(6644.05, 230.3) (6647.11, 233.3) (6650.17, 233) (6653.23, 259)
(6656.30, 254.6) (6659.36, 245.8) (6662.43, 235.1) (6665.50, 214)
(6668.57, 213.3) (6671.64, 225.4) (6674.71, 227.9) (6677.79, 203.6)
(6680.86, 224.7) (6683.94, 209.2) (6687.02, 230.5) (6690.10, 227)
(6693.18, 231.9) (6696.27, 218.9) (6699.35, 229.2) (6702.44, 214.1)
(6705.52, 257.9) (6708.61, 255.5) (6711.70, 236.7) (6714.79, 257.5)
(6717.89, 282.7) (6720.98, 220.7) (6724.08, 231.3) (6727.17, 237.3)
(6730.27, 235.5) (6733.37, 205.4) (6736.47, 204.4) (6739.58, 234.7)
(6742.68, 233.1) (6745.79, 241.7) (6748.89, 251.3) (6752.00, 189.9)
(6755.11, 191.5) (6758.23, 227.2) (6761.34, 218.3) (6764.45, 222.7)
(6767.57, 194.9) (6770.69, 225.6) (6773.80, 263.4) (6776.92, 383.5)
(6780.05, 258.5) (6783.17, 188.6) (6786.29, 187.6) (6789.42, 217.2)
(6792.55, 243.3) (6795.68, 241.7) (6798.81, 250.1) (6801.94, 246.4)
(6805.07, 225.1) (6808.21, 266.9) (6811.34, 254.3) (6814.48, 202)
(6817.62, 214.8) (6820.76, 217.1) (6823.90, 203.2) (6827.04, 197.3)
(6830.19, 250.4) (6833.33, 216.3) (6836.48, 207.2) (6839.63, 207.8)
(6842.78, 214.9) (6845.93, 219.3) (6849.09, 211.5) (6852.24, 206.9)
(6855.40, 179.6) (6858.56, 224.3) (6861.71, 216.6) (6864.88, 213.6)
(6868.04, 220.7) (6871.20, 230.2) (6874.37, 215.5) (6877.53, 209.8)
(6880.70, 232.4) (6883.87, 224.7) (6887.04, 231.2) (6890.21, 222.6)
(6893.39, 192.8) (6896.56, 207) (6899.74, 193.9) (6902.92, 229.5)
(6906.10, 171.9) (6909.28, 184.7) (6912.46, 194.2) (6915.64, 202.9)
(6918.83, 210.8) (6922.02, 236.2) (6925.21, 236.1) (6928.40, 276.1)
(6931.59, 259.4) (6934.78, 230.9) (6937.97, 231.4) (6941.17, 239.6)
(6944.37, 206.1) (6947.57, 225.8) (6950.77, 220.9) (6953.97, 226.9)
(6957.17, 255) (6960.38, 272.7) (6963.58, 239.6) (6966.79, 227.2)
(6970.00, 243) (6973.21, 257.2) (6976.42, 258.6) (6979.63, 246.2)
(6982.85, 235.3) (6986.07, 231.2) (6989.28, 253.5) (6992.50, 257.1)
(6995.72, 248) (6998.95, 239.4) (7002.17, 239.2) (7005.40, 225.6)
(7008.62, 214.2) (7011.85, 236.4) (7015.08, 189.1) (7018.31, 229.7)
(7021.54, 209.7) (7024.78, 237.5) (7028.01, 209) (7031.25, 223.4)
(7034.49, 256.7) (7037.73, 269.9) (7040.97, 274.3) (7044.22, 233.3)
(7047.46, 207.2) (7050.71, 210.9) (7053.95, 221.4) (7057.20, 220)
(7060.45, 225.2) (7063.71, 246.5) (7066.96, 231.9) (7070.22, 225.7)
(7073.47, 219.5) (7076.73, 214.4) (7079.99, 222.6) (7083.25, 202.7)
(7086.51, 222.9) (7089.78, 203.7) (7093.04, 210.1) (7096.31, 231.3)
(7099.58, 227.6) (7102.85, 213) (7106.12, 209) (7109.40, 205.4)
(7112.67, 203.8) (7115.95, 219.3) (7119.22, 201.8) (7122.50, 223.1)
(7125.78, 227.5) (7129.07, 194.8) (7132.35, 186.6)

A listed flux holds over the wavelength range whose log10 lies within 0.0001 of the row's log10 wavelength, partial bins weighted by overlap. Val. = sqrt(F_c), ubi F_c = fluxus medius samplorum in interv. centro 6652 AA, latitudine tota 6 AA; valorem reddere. 15.7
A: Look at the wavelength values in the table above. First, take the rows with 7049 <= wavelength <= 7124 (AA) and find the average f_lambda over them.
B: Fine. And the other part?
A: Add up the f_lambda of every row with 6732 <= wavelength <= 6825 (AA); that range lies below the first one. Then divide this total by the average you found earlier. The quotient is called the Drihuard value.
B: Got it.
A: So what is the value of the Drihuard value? 32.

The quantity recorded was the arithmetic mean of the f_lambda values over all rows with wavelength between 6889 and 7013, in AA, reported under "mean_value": 230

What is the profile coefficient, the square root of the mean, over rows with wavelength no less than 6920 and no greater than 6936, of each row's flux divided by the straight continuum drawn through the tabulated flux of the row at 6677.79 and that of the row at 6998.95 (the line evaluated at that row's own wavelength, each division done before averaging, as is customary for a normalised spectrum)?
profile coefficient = 1.03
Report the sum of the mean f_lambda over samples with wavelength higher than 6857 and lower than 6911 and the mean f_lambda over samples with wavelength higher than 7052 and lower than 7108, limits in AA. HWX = 433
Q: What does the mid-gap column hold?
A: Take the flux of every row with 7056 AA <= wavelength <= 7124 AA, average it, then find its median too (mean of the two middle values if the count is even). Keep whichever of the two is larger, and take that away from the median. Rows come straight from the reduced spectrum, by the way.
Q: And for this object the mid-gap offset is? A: 0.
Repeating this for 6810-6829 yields -6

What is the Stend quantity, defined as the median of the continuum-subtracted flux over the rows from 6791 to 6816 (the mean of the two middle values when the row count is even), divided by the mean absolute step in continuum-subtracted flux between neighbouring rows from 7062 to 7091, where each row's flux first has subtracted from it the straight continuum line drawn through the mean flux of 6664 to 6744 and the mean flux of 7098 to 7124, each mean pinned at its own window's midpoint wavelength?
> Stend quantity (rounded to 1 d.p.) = 1.6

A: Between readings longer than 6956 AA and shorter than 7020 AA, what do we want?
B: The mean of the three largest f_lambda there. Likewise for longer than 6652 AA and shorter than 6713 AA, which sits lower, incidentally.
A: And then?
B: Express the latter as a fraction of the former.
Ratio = 0.98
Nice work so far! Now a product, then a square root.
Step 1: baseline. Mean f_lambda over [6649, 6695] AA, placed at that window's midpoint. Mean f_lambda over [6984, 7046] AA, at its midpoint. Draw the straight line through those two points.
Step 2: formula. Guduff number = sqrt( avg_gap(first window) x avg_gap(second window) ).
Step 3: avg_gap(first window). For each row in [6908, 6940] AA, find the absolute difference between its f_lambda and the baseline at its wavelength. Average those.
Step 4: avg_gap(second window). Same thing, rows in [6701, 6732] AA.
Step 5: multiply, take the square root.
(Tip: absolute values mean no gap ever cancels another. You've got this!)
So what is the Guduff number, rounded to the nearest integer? 20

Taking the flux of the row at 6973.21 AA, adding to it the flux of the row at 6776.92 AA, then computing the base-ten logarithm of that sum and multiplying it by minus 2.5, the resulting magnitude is -7.02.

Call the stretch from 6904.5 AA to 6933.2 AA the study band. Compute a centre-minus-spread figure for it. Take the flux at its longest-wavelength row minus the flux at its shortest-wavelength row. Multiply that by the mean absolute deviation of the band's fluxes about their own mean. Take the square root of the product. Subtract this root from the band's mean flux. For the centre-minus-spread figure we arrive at 169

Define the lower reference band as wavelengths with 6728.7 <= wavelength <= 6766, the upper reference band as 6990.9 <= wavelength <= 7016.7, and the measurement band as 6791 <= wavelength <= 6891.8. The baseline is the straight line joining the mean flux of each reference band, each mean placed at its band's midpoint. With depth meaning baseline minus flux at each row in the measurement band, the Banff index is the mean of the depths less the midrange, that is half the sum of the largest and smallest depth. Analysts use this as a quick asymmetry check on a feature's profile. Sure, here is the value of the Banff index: 1.2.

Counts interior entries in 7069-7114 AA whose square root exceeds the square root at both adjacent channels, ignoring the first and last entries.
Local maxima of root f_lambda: 3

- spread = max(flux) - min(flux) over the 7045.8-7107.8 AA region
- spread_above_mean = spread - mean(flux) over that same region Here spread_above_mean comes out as -175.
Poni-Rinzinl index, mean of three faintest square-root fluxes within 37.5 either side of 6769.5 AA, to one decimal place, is 13.7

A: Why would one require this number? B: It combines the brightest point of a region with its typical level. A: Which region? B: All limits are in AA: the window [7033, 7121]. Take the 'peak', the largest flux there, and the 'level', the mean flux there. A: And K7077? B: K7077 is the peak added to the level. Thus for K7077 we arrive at 498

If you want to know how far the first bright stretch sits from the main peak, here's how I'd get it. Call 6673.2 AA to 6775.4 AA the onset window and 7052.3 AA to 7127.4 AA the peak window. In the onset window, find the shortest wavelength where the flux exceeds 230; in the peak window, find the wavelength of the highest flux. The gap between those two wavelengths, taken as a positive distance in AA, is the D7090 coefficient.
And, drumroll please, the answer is 376.7 AA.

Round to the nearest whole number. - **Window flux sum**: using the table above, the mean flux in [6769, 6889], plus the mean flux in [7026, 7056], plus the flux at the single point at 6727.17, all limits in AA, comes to 698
